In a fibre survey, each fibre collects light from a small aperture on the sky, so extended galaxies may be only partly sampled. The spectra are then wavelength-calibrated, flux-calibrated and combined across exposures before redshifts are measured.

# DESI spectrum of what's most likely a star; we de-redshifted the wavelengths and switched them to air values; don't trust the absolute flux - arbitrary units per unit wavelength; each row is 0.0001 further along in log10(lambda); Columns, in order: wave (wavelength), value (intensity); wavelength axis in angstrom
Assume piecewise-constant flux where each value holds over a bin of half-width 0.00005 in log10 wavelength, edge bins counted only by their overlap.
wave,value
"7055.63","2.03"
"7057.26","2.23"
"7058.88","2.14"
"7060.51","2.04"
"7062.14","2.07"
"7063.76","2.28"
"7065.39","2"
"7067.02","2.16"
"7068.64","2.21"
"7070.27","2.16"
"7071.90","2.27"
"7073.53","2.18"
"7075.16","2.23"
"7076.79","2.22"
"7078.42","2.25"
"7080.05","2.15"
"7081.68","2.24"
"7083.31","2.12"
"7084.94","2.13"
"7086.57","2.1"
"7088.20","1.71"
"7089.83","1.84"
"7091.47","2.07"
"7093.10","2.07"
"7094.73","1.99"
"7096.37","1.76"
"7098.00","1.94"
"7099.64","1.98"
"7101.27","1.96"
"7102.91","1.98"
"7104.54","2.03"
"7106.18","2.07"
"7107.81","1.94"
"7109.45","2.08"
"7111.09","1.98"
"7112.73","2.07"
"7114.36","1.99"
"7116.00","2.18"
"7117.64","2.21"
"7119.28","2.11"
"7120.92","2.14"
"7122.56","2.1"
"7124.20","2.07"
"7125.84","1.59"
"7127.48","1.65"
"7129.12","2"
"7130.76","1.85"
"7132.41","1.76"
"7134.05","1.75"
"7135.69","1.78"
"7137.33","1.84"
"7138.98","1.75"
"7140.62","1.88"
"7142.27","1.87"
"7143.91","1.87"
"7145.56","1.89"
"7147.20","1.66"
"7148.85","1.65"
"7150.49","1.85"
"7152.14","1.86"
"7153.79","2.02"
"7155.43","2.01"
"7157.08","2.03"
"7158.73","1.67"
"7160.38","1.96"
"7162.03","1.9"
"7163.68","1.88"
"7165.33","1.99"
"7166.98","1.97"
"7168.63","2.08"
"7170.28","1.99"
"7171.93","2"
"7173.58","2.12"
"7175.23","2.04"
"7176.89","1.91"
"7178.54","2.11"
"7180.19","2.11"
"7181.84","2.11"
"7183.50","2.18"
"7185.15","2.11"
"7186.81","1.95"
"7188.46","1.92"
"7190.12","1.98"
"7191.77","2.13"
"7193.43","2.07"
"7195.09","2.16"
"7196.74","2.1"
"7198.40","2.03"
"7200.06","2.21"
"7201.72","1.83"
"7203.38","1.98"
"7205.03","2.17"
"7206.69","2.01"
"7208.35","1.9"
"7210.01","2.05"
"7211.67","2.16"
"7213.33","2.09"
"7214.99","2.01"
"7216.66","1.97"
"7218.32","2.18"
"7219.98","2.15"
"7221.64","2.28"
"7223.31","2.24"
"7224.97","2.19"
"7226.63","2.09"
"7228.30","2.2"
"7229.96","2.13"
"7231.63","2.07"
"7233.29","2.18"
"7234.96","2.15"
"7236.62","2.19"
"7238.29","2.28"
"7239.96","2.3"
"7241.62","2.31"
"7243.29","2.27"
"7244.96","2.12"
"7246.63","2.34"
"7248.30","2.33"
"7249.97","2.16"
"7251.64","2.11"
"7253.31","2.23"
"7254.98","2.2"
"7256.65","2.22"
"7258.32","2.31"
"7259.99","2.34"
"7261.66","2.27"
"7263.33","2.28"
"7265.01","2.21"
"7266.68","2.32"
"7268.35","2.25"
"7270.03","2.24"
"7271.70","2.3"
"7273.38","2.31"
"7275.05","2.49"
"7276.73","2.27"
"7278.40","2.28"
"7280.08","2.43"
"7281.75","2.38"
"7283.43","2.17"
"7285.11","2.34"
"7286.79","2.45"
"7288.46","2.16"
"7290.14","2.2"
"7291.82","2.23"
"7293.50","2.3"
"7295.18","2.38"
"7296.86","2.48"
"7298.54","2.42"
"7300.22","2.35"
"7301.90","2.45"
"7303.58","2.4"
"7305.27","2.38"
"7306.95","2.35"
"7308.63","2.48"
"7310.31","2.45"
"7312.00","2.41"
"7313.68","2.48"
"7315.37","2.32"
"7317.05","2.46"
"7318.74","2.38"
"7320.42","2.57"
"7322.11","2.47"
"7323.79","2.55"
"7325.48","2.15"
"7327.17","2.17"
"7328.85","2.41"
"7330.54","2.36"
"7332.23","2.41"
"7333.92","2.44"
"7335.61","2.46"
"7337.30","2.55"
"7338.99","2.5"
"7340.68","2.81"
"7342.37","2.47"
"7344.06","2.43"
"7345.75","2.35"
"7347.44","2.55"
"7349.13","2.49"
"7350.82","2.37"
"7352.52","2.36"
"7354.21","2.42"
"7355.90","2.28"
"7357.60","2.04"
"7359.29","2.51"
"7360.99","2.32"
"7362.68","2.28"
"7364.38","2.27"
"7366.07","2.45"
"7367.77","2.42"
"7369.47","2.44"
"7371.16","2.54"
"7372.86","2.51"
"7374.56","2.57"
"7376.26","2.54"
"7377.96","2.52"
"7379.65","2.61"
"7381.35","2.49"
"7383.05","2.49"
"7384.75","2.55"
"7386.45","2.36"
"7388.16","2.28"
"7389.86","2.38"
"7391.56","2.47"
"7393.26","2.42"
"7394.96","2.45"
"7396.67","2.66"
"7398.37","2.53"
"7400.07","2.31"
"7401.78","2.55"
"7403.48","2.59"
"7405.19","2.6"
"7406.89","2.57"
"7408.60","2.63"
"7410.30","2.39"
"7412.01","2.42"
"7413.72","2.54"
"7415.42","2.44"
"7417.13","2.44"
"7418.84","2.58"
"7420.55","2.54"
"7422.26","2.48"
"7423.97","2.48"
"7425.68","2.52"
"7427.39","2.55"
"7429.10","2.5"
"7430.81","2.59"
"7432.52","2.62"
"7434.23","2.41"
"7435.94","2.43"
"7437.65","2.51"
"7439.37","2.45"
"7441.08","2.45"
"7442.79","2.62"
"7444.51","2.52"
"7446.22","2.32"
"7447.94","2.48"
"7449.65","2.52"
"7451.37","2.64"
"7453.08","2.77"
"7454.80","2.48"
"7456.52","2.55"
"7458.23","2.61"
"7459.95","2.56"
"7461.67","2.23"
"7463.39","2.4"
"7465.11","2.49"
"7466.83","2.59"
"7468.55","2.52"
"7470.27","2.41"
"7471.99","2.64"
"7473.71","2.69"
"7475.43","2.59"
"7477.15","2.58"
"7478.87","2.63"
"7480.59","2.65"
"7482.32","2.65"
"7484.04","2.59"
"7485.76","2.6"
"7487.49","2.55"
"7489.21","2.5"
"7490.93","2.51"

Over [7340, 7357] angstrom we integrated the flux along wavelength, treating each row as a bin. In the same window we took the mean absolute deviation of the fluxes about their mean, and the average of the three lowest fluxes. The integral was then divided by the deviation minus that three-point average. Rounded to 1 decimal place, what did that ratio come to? -18.6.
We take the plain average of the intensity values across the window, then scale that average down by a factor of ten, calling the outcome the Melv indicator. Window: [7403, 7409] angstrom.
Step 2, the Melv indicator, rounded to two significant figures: 0.26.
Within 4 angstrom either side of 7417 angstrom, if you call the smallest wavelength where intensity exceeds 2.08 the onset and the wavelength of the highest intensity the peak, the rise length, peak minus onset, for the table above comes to 5.1 angstrom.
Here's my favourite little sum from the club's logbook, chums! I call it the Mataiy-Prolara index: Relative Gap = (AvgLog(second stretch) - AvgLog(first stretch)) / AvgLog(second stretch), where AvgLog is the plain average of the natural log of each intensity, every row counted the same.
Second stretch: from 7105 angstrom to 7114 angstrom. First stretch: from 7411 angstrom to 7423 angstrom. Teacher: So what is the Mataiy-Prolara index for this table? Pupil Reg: -0.29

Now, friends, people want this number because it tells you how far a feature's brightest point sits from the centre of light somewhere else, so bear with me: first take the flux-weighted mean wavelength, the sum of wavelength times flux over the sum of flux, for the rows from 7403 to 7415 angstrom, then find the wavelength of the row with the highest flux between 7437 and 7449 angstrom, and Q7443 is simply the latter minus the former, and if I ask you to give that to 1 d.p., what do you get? 34.3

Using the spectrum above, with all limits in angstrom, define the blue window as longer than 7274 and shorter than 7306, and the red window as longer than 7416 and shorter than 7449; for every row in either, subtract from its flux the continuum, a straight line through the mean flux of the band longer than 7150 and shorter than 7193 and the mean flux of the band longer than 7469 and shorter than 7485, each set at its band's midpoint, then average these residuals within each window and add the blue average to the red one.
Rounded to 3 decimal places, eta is 0.098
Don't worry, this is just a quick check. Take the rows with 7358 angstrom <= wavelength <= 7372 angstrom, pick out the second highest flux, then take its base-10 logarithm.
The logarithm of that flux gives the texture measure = 0.400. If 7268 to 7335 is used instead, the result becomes 0.407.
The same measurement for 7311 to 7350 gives 0.410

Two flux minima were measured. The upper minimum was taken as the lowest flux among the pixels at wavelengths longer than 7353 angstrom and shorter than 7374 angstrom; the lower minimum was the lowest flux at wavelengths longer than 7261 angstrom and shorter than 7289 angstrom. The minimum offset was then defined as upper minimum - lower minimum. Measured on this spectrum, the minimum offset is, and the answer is -0.1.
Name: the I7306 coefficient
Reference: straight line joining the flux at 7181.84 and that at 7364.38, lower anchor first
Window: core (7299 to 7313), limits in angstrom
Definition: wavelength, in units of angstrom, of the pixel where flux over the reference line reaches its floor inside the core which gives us 7306.95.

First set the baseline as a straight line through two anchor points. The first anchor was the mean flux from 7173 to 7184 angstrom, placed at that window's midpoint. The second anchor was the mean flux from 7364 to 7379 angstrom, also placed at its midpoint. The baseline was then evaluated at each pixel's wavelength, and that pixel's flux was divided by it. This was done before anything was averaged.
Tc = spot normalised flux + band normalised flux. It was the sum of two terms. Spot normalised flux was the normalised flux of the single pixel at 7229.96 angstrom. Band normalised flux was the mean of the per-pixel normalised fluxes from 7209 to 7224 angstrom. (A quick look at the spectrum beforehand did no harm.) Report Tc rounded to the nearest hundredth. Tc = 1.96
